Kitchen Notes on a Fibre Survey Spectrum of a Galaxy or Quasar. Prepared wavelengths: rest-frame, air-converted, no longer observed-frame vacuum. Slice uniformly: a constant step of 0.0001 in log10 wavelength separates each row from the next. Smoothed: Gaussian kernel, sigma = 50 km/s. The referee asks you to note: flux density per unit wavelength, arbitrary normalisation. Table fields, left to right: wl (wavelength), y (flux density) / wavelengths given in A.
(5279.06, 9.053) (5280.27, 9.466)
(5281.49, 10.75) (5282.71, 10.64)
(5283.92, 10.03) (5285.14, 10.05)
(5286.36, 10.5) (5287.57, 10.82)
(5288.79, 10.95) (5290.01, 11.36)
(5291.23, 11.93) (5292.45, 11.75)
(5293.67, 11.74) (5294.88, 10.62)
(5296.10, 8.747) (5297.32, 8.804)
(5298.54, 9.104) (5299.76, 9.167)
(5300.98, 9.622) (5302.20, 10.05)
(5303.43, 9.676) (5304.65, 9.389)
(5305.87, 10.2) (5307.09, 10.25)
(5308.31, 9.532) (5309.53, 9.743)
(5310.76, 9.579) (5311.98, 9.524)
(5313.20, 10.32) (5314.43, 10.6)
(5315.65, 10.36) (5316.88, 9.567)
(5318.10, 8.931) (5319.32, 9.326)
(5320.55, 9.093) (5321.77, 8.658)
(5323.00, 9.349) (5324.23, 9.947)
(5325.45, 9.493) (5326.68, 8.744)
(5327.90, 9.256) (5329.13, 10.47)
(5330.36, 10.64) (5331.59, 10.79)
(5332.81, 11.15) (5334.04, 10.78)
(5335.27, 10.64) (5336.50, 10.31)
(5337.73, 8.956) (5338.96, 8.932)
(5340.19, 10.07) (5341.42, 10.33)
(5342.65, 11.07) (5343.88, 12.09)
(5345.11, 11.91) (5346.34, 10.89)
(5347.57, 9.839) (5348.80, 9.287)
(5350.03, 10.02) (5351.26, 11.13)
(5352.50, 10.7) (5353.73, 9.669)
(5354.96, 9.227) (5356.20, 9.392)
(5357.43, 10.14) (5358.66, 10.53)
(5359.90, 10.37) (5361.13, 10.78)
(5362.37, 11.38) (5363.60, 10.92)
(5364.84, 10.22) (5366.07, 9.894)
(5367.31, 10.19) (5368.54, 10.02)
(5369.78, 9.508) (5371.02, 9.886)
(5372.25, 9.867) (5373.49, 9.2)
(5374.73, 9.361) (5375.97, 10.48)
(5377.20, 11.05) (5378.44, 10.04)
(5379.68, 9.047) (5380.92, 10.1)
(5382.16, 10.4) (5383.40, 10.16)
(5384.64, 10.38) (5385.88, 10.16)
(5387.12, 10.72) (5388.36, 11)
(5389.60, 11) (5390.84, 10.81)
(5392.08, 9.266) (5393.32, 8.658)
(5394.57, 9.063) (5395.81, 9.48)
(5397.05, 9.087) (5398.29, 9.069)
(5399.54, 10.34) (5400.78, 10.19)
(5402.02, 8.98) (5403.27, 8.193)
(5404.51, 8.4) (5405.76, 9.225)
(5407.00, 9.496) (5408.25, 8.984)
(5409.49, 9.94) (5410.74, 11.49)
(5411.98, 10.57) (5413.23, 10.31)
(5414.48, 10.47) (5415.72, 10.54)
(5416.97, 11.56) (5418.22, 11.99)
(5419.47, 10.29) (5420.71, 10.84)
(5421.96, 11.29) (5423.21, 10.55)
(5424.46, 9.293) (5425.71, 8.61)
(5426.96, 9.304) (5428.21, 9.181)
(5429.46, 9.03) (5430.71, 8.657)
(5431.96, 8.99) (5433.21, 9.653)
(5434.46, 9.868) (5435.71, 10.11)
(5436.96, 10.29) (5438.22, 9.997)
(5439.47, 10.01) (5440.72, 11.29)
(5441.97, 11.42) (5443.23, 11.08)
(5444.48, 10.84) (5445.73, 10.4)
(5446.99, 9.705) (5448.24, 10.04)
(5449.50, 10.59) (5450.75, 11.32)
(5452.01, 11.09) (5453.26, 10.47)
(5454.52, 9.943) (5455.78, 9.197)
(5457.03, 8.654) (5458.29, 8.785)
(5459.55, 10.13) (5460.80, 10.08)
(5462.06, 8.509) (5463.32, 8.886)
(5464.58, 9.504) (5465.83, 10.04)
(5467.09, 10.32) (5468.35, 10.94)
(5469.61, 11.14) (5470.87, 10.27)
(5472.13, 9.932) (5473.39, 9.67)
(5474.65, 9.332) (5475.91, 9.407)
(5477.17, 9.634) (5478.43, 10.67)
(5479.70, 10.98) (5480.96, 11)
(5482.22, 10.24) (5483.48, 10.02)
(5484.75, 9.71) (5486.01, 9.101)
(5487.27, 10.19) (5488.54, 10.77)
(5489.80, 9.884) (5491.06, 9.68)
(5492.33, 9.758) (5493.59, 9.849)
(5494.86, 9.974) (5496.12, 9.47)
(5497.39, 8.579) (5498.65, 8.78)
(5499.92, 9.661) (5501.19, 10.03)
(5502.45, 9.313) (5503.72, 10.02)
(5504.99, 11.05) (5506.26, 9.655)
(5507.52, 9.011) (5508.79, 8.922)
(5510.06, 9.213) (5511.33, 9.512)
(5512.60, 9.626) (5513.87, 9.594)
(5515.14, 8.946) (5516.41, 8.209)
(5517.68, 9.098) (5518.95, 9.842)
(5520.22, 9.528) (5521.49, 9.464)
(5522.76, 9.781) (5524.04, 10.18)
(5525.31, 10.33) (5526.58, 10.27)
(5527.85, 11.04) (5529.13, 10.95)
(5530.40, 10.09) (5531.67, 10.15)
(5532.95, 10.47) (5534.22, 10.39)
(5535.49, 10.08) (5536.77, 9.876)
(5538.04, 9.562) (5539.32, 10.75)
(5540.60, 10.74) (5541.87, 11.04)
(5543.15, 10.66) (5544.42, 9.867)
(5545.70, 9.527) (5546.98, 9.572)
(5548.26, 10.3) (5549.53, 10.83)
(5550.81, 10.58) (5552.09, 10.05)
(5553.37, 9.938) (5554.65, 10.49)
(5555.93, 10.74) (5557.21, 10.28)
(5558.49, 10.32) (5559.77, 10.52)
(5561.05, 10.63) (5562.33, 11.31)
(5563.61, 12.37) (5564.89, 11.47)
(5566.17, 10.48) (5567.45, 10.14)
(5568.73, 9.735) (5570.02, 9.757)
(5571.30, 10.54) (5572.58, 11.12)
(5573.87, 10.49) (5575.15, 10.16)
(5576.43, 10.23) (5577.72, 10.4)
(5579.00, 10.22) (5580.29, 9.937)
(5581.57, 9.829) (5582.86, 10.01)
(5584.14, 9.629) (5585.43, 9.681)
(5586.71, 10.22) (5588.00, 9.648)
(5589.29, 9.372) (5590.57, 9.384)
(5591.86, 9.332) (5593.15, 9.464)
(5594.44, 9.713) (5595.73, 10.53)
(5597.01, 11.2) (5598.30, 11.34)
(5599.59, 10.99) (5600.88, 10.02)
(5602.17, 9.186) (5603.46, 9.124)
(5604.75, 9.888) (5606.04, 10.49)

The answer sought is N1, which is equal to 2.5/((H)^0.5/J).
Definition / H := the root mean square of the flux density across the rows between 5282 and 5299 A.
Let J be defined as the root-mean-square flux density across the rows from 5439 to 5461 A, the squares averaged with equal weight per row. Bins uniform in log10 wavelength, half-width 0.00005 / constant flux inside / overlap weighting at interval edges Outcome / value 7.94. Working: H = 10.6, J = 10.3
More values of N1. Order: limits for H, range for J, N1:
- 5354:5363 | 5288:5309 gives 7.97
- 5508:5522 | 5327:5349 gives 8.58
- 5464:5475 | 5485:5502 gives 7.60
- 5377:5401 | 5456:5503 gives 7.76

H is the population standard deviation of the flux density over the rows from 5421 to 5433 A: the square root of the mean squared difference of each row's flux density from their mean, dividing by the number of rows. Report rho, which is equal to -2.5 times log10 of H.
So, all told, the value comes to 0.2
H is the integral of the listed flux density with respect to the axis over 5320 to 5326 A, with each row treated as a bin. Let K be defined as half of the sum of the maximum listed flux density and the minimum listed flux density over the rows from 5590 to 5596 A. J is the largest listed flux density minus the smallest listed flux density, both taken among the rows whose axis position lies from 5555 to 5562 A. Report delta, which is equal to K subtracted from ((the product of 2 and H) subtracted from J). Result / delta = -121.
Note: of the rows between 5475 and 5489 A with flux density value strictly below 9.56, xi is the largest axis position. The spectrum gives 5486.01 A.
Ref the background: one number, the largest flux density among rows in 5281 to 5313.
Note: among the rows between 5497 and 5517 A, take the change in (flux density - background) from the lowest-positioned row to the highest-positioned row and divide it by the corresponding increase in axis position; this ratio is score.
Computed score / -0.02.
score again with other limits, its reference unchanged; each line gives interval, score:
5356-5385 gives 0.03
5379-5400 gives 0.07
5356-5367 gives 0.05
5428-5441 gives 0.17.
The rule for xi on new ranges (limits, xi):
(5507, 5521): 5520.22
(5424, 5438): 5431.96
